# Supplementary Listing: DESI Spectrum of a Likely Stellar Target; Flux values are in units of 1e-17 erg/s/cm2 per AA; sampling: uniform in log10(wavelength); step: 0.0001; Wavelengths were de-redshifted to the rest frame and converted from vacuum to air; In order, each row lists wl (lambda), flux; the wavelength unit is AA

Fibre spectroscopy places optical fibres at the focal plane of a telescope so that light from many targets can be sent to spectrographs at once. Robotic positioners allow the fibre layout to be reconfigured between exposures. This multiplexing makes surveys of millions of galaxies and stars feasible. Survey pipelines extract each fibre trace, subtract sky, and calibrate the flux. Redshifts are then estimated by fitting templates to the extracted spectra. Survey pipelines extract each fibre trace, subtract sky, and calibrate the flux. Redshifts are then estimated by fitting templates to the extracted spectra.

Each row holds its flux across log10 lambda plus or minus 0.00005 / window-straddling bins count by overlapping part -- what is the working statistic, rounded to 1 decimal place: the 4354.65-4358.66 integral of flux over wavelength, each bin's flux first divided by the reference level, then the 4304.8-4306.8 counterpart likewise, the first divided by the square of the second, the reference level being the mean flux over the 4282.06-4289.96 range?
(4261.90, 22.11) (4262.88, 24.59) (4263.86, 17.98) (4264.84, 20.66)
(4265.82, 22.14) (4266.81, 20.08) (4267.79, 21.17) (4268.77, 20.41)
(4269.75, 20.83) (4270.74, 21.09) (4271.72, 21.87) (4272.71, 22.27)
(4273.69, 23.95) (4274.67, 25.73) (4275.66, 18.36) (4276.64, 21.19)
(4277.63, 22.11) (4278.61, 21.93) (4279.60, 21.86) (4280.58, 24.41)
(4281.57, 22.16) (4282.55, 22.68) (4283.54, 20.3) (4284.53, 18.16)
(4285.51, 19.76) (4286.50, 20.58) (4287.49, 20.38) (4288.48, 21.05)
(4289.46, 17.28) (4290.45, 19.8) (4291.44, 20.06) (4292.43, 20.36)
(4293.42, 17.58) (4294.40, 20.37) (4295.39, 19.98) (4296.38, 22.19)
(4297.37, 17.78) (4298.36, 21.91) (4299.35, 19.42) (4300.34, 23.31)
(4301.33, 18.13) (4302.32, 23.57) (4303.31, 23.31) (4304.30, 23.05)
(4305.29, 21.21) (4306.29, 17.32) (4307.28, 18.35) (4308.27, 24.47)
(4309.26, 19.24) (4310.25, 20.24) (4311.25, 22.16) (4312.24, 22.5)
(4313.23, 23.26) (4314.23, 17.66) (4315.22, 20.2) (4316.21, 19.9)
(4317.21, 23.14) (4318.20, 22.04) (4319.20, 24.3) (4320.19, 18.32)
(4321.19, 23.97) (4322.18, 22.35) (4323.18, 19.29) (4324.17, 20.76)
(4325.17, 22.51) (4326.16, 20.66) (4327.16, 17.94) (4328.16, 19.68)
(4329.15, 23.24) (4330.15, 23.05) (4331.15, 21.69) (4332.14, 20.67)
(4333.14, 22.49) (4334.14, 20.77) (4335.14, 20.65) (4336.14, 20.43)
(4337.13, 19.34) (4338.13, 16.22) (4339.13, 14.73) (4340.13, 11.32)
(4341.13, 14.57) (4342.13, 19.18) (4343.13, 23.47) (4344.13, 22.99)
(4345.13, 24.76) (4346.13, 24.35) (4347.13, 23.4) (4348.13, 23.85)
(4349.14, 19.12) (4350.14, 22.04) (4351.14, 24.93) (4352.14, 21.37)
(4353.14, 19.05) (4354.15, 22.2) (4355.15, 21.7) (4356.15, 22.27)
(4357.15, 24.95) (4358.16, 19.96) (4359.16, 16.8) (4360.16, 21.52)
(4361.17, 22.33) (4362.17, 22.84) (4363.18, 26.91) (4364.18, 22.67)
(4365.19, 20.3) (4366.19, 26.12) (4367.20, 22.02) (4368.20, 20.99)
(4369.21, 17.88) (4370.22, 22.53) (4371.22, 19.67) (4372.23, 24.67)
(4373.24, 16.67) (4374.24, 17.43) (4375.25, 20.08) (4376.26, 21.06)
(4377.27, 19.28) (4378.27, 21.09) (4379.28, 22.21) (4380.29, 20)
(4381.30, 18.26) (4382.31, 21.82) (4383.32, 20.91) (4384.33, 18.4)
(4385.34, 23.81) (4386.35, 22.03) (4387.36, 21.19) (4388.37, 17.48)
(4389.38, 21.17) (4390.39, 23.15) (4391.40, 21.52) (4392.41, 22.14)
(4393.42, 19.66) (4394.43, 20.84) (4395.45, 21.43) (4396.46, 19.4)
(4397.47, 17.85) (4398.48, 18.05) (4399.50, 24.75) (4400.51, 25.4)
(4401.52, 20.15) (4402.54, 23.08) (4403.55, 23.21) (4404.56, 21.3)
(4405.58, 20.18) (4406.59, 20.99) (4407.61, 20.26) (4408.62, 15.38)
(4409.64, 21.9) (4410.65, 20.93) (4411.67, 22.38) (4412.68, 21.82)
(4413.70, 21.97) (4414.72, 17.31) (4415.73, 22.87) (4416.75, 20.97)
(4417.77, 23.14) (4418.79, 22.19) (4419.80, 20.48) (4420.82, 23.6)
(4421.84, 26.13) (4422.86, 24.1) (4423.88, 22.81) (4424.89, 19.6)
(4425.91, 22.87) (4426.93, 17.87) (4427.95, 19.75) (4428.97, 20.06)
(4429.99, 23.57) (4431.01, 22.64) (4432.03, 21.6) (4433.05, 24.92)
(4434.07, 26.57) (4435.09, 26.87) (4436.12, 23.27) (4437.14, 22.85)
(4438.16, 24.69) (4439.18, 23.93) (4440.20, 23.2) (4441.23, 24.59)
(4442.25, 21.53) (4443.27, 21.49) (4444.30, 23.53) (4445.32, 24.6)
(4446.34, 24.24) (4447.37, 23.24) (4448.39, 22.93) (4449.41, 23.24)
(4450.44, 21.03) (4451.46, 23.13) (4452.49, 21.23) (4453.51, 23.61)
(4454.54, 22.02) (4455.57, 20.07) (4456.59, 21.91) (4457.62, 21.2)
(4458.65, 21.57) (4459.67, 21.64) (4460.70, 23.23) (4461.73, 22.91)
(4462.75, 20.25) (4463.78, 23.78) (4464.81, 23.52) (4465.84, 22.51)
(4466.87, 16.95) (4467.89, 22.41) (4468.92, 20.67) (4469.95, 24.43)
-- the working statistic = 1.2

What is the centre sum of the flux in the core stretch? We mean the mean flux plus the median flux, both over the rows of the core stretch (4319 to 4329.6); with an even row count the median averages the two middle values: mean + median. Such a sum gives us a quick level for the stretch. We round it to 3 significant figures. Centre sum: 41.9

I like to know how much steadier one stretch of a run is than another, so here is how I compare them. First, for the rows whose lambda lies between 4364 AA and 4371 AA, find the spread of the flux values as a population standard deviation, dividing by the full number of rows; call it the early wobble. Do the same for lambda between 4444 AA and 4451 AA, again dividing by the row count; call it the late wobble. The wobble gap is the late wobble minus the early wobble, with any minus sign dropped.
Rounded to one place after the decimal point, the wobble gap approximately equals 1.3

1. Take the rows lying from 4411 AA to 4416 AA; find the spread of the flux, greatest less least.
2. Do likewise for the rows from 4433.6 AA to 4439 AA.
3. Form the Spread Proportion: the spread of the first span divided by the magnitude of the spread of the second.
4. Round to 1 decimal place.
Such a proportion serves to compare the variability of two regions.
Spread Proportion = 1.4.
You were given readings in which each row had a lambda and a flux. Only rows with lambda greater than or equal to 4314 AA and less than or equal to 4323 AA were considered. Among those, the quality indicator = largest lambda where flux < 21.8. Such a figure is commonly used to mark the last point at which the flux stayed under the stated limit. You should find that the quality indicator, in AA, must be 4320.19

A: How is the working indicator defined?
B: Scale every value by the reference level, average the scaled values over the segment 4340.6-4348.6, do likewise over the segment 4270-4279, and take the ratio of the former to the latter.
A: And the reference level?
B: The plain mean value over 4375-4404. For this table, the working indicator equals 1.00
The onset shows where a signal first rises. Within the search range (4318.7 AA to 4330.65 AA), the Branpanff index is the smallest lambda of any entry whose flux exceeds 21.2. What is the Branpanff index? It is 4319.20 AA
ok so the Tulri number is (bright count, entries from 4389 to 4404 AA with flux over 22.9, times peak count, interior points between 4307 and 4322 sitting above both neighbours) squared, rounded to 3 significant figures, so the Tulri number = 625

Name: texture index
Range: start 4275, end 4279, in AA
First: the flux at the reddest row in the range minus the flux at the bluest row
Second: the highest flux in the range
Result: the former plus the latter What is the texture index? 26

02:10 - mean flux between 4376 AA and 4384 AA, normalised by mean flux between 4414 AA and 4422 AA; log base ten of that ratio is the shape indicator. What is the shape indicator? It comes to -0.03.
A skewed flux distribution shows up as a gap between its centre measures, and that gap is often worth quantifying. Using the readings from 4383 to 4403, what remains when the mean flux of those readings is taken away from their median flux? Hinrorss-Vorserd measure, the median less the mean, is 0.06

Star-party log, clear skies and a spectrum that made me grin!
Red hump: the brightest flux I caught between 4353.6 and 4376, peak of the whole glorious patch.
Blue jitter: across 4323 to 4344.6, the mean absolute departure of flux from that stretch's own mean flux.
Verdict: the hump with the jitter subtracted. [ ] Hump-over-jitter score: 24.6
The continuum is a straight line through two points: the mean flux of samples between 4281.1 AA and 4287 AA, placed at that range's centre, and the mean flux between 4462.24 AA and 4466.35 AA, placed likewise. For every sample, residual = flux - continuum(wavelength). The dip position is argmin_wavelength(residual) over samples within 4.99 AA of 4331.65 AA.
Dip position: 4327.16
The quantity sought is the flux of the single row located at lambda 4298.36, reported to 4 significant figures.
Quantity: 21.91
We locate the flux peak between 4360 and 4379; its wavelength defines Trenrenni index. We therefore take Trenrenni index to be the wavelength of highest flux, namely 4363.18 AA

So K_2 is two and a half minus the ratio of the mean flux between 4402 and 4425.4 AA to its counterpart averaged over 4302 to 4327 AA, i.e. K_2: 1.49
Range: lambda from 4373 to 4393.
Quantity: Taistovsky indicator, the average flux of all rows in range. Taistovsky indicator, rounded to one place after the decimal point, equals 20.5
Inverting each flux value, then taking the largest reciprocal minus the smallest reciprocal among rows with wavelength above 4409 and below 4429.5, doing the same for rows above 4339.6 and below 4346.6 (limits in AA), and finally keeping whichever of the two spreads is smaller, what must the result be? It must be 0.0195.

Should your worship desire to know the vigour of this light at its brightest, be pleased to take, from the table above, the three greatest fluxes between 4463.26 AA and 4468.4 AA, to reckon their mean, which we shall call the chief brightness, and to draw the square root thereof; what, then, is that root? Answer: 4.82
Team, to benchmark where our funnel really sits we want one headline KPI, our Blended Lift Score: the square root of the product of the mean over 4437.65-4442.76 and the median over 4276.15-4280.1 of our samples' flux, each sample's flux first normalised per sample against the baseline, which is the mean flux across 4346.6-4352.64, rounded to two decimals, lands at 1.01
